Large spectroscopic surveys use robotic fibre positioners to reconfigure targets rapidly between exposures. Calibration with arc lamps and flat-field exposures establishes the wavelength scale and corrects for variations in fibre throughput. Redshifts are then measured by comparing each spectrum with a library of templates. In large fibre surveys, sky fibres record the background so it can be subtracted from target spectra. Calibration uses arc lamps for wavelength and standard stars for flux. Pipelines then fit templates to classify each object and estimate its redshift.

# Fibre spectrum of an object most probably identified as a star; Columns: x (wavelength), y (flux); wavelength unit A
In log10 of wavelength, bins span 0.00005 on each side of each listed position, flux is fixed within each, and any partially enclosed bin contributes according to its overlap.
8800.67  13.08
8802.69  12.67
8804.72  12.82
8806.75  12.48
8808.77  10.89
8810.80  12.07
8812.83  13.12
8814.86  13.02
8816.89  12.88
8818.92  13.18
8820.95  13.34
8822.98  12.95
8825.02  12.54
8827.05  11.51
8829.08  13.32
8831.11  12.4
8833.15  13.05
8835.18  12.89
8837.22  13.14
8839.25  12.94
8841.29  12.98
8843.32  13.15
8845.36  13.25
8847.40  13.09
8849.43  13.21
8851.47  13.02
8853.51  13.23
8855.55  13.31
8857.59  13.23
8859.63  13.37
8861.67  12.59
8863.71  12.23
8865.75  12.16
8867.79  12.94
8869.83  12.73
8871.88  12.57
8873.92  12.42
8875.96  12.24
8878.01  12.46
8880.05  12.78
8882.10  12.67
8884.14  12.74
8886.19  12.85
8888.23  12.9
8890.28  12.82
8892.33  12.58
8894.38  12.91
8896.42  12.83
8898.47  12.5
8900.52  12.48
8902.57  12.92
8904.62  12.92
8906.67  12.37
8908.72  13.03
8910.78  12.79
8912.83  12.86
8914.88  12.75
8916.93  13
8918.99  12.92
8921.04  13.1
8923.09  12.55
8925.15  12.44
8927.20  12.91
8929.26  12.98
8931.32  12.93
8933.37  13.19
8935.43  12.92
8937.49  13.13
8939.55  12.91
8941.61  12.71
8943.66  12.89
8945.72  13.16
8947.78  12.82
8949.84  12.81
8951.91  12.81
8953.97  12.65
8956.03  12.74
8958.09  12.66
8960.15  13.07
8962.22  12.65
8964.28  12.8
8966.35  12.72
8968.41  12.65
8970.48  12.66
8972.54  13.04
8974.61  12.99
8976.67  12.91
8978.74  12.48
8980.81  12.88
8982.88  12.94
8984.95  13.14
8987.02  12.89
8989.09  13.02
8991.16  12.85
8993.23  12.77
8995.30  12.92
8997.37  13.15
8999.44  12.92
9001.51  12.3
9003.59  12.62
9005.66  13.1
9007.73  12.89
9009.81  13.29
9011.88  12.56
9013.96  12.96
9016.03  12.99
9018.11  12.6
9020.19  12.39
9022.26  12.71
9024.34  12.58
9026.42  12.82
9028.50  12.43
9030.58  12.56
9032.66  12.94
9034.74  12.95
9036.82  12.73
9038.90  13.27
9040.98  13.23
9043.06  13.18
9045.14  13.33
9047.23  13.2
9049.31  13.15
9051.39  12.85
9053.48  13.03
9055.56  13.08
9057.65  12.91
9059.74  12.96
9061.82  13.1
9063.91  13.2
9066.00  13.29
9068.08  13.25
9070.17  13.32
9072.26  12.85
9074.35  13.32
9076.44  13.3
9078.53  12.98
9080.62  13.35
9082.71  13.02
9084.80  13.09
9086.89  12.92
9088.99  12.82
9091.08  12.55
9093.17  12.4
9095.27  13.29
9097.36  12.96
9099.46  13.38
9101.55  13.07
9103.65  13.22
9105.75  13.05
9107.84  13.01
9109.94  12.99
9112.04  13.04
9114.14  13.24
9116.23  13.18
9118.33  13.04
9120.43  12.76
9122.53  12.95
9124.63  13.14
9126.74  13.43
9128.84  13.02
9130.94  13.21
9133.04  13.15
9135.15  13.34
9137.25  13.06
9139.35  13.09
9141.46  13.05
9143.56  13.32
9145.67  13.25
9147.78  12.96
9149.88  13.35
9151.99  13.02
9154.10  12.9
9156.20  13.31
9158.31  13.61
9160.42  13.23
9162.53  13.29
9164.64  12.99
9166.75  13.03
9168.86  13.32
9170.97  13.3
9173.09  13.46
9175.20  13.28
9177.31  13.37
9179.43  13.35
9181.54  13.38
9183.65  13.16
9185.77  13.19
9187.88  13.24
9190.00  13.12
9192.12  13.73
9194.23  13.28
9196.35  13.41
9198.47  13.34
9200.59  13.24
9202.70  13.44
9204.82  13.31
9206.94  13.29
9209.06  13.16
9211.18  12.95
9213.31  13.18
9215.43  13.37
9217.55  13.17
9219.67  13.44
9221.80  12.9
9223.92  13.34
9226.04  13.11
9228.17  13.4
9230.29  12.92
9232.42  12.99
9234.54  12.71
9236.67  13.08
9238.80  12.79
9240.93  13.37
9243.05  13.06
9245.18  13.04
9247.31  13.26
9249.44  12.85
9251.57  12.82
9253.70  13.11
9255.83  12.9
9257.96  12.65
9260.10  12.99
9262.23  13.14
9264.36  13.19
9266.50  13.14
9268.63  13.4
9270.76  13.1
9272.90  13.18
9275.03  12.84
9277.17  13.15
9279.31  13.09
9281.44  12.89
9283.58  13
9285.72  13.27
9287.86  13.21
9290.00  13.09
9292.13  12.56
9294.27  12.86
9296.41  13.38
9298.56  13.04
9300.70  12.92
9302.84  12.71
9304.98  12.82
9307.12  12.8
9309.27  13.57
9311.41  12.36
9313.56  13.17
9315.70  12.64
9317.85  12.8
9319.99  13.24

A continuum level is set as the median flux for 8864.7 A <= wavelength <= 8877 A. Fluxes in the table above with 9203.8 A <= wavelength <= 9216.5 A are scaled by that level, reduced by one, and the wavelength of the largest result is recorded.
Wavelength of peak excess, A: 9215.43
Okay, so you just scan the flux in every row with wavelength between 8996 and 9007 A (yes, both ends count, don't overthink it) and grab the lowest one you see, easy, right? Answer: 12.3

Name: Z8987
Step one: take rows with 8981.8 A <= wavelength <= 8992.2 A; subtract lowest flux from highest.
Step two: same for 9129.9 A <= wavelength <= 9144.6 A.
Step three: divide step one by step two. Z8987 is 1.00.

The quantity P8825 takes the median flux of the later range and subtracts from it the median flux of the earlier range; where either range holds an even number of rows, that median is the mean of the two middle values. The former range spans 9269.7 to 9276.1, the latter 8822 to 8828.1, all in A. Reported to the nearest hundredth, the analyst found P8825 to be 0.56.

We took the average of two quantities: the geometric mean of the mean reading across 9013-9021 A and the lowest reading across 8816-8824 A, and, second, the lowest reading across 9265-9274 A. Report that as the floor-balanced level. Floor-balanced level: 13.0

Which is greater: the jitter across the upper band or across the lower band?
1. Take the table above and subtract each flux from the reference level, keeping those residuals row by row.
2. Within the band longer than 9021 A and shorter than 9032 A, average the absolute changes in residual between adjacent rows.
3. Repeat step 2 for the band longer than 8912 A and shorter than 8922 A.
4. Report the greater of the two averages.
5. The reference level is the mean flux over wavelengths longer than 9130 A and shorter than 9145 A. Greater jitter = 0.22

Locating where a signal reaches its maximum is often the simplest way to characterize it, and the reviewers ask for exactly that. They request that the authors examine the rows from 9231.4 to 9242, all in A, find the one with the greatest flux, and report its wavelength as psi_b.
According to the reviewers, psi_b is 9240.93 A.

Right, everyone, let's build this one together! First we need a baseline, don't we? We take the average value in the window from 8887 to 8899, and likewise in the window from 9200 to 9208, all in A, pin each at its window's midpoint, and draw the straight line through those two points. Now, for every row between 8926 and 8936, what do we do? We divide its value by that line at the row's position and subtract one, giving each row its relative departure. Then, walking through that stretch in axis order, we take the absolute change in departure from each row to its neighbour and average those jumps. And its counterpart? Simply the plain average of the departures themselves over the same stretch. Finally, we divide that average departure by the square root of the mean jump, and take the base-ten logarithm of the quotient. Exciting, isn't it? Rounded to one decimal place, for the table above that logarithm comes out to -1.0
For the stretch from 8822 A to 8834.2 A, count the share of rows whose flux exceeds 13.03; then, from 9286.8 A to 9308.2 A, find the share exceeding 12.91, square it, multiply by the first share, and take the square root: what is 0.29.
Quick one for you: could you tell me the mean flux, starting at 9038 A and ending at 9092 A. 13.1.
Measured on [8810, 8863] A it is 13.0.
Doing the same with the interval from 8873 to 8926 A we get 12.7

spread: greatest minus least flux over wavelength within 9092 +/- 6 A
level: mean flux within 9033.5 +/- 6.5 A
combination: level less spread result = 11.9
